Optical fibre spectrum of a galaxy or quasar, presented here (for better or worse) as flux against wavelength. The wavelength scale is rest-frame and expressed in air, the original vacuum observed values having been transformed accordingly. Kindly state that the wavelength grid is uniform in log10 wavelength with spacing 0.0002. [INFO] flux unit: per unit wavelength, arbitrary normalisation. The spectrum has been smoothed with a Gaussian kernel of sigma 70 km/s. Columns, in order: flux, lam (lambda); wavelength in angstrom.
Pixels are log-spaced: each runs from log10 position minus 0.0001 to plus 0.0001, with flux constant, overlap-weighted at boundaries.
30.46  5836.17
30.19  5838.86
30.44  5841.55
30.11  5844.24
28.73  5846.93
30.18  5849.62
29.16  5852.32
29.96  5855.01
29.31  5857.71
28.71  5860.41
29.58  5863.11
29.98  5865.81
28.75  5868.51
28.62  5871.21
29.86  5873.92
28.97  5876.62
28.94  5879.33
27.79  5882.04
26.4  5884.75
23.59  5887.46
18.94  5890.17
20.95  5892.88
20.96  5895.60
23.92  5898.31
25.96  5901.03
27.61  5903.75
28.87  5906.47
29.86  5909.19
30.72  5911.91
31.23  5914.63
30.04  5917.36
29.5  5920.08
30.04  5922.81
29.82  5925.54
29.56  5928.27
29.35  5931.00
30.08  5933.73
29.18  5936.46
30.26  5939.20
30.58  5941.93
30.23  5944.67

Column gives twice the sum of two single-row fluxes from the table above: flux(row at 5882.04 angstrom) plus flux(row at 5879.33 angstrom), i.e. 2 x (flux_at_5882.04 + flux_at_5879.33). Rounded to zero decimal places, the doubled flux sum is 113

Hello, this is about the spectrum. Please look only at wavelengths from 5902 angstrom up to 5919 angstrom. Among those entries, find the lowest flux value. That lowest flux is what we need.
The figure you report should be 27.61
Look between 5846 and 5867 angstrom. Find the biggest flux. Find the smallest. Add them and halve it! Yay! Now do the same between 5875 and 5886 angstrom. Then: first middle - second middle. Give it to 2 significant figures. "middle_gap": 1.8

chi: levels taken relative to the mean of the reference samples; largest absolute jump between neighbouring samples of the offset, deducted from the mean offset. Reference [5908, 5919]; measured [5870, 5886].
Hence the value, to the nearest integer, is -3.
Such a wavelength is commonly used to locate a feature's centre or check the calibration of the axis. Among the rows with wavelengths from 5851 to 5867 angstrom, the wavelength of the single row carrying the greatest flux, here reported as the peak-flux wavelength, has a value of 5865.81 angstrom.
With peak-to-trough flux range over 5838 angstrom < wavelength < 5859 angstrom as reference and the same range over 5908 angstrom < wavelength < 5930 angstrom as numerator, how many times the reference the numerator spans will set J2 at 1.0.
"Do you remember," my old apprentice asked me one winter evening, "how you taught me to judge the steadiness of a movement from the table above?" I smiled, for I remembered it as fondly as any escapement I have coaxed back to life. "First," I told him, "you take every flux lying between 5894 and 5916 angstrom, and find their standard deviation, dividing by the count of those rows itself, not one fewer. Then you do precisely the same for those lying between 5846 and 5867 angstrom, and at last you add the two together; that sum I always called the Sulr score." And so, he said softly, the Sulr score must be 3.9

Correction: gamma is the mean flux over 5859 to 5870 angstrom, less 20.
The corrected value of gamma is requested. 9.3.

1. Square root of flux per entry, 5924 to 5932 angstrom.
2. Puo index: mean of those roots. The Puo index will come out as 5.44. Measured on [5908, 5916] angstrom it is 5.53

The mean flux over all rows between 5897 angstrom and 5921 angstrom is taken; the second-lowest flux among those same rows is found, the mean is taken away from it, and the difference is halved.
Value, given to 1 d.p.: -1.3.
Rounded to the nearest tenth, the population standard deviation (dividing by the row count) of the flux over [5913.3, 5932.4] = 0.6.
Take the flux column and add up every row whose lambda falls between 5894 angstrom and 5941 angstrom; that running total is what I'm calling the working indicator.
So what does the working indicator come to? 487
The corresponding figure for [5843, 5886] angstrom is 465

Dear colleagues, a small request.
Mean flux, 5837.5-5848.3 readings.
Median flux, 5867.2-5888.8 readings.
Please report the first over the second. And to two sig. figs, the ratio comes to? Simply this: 1.0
